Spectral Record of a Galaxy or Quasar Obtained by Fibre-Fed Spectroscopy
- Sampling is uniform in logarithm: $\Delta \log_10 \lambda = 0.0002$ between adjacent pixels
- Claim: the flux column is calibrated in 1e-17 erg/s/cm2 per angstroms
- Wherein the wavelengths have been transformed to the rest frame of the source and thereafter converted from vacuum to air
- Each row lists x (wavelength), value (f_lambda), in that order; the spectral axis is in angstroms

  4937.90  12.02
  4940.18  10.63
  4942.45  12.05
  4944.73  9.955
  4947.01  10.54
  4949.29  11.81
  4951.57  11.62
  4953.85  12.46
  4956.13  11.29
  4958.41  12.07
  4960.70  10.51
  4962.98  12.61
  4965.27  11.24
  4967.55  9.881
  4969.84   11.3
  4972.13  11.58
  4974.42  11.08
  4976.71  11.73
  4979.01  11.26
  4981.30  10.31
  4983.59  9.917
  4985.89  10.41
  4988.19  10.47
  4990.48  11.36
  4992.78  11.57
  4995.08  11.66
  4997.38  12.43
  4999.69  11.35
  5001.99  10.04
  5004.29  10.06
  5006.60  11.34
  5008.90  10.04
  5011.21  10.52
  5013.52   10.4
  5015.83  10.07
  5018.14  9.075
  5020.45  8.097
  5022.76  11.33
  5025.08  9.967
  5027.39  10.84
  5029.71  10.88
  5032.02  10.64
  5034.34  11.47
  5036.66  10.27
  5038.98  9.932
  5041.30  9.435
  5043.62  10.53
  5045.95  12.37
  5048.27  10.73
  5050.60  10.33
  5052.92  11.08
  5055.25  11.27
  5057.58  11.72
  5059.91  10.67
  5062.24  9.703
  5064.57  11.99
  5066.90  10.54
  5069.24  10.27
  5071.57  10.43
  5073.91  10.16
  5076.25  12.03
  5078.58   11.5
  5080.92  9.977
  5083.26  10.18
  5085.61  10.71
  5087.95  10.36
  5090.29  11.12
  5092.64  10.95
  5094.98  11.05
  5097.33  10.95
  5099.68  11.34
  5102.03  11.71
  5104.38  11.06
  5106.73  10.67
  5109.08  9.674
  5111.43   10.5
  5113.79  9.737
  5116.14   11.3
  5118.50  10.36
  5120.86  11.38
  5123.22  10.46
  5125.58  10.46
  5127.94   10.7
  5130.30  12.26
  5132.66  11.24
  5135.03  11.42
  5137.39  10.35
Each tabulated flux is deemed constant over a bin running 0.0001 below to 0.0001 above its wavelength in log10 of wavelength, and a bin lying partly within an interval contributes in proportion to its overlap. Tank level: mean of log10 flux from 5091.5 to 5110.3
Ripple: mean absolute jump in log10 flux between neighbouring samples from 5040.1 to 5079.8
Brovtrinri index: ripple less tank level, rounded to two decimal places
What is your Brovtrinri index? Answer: -1.00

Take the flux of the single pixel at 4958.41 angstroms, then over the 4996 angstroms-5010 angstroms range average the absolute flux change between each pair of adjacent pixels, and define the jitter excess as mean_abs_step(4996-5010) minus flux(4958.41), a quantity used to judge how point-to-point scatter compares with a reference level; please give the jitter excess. -11.1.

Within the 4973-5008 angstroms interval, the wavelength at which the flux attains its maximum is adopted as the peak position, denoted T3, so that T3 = 4997.38 angstroms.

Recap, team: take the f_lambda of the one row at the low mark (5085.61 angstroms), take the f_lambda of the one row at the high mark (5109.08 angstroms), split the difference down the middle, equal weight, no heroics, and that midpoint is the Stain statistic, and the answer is 10.19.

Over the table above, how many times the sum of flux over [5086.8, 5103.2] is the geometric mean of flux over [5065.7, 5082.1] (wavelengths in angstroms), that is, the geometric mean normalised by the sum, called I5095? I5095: 0.138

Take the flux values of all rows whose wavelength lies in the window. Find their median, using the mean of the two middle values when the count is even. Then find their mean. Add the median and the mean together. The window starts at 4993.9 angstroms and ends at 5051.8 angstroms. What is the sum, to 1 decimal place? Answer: 21.1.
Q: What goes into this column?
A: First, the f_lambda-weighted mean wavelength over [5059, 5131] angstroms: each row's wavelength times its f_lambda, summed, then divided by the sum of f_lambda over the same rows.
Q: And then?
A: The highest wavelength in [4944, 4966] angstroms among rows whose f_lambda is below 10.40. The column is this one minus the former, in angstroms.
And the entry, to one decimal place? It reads -150.4 angstroms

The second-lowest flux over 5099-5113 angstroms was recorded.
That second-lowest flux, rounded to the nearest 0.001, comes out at 10.500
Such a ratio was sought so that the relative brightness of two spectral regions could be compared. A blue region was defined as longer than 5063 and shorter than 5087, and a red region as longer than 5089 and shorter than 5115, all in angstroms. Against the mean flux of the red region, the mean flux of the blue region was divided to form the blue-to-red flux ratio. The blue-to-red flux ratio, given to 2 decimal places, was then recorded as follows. 1.00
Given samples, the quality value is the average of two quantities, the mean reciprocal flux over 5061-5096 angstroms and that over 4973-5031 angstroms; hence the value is 0.0941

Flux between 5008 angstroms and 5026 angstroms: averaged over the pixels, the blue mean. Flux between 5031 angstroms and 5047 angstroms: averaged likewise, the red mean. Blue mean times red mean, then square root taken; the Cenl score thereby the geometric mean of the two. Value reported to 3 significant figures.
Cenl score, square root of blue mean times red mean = 10.3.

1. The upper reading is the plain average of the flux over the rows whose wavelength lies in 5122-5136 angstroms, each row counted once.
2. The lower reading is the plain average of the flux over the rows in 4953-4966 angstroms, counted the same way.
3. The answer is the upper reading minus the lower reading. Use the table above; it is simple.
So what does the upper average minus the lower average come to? -0.6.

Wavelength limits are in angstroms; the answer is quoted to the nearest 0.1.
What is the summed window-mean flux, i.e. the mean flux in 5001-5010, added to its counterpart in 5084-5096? 21.2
